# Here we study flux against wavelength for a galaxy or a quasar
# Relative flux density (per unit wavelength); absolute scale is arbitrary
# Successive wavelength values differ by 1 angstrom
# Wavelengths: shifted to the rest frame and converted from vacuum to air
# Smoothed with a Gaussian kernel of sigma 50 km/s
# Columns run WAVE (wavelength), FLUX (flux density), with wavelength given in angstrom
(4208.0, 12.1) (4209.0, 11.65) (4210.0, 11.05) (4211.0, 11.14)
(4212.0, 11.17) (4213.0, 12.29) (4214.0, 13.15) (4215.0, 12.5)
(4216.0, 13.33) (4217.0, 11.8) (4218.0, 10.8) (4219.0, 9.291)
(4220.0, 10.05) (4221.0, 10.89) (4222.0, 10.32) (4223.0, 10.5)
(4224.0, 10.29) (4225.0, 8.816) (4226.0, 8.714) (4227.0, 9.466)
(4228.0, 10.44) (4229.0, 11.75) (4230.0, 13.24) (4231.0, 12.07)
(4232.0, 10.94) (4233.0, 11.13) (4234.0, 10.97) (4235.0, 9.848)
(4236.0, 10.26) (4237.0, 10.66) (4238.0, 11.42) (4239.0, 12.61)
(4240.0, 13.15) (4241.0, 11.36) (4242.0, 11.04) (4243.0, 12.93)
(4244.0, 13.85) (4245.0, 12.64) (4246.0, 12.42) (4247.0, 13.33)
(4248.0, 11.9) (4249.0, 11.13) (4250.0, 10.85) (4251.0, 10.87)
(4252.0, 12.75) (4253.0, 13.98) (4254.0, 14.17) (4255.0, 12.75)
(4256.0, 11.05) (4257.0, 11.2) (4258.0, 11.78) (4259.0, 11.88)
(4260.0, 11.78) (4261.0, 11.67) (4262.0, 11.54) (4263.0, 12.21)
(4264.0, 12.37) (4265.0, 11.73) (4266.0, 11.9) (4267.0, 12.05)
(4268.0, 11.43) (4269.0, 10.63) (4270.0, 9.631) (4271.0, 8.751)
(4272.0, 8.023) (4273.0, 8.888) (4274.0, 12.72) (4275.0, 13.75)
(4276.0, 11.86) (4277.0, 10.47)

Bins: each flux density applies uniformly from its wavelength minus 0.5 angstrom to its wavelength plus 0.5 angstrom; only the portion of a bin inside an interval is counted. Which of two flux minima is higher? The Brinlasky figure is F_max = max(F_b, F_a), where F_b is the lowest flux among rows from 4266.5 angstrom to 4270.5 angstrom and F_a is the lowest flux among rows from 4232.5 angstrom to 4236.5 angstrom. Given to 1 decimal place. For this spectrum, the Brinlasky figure 9.8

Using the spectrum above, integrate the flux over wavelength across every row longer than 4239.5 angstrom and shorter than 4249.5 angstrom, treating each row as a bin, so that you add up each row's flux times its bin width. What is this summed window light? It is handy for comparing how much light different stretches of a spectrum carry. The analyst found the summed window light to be 124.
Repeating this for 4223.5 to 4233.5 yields 107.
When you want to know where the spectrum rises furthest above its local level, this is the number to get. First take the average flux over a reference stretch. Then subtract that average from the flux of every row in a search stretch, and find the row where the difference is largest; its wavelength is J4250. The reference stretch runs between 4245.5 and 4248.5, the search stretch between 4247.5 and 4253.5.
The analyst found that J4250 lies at 4253.0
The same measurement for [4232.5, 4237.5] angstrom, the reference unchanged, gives 4233.0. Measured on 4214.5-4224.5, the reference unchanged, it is 4216.0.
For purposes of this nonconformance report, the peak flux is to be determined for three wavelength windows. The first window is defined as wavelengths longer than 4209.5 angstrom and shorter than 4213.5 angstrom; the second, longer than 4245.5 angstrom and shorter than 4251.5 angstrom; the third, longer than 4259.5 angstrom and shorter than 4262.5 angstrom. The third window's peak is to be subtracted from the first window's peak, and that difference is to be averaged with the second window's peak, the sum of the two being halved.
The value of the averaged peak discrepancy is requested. 6.92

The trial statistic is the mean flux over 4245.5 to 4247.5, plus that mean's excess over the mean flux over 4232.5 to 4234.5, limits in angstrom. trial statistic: 15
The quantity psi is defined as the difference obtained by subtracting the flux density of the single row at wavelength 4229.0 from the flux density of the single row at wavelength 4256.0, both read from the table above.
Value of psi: -1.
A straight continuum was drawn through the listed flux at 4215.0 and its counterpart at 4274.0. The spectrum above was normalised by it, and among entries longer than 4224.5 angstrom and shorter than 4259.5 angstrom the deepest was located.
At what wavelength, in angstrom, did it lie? 4226.0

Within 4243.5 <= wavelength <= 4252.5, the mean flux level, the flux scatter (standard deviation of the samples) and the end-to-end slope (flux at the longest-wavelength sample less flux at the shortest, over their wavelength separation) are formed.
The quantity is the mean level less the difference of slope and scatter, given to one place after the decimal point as 13.4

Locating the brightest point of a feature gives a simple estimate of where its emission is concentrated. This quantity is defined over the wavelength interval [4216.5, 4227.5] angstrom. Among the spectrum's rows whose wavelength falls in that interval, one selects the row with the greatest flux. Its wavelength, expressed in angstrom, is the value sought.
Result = 4217.0 angstrom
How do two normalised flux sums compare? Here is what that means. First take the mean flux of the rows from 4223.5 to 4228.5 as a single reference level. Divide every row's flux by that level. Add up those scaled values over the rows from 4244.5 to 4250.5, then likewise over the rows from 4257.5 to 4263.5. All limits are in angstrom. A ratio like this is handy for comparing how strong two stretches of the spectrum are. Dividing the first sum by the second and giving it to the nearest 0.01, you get 1.02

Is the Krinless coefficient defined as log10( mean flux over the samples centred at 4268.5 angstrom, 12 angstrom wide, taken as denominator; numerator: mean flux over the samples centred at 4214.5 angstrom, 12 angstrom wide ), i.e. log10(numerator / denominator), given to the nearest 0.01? 0.03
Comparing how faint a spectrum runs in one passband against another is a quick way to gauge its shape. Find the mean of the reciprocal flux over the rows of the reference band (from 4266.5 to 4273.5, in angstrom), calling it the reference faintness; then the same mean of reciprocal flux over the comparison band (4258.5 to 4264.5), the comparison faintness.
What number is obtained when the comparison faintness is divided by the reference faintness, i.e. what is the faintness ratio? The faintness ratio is 0.82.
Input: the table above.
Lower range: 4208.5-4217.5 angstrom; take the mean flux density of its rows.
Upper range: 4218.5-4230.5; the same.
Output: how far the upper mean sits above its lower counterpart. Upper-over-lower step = -1.7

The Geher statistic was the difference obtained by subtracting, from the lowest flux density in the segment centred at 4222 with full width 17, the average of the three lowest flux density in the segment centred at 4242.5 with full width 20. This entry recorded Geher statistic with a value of -1.5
